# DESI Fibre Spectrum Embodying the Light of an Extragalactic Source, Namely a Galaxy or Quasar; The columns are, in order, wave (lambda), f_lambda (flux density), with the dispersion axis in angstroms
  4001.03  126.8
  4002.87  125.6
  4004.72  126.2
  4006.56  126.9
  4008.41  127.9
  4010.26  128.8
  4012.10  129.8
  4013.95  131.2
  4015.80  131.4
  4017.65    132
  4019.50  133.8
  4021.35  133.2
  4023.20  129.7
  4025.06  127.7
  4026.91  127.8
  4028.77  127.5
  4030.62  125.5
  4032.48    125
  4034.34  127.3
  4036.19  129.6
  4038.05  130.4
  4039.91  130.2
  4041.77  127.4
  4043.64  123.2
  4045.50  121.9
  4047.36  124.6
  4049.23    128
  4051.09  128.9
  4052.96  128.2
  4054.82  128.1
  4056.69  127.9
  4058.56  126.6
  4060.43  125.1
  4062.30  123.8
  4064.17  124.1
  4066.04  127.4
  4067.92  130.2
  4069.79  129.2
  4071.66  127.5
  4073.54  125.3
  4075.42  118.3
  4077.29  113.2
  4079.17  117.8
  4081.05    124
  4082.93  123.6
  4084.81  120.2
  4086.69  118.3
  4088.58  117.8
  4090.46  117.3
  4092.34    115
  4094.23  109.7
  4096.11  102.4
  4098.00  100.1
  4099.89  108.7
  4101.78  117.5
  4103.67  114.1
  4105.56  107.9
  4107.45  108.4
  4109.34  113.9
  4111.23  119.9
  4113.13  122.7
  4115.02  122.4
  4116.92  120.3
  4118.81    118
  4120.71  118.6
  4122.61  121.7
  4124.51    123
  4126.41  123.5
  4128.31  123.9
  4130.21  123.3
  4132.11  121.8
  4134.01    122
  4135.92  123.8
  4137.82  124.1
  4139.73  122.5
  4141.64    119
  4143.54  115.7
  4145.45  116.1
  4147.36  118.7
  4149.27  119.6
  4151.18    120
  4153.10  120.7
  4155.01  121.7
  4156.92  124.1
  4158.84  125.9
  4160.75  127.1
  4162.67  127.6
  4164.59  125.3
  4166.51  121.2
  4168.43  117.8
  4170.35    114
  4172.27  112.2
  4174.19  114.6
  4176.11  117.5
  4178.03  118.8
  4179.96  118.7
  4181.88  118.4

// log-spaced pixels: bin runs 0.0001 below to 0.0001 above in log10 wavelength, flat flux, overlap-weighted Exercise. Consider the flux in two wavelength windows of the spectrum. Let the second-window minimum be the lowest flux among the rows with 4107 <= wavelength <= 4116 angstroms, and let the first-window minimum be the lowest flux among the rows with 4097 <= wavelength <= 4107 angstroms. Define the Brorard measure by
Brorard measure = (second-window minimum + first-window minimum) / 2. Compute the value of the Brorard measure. 104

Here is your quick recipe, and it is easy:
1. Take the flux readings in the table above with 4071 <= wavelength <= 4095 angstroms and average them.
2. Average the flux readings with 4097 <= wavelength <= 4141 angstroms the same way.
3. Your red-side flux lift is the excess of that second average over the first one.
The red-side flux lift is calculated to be -1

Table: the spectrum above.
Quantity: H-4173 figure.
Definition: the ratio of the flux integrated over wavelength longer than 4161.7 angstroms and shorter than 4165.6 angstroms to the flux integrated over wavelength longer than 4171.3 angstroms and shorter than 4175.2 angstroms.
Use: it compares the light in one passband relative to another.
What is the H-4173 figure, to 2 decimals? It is 1.11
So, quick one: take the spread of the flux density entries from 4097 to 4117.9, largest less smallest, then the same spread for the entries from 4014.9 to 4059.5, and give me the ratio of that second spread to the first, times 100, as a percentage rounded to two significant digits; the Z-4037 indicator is 53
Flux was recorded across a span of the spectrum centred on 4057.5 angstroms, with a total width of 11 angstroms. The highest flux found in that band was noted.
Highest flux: 128.2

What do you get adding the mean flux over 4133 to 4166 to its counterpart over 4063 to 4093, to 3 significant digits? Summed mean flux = 244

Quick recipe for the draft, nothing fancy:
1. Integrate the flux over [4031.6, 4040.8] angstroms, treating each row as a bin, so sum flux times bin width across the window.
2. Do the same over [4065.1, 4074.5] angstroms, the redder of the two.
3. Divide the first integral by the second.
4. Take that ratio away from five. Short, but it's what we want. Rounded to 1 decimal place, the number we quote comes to 4.0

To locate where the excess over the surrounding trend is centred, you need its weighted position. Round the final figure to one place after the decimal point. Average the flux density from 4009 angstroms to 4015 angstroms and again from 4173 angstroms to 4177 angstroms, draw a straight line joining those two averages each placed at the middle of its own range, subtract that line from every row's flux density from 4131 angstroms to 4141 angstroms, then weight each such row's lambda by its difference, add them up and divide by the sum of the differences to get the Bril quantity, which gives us 4136.5 angstroms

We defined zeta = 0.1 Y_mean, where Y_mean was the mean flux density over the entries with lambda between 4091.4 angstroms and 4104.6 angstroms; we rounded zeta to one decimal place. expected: 11.0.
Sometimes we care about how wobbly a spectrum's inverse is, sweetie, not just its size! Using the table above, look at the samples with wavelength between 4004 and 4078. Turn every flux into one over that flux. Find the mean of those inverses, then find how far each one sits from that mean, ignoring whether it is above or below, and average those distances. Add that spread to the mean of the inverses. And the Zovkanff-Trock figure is 0.0080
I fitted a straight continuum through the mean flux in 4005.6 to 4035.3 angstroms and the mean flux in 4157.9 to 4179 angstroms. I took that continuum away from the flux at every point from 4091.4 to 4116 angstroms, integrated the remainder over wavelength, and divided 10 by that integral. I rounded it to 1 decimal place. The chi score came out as 0.0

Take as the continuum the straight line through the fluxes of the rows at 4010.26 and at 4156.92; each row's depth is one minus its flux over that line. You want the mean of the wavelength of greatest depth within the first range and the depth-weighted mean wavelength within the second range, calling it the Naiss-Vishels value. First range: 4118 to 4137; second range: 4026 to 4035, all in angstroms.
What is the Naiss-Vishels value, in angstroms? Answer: 4075.1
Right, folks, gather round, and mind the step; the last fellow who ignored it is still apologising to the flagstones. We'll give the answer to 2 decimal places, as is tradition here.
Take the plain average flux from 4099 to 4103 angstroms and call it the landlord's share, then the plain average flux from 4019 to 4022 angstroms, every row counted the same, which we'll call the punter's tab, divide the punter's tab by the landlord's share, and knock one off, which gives 0.18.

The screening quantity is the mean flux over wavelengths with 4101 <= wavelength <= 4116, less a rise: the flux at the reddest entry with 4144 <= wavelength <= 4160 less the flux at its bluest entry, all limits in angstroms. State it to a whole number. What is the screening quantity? 106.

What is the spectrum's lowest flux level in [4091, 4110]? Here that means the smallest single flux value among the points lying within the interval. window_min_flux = 100.1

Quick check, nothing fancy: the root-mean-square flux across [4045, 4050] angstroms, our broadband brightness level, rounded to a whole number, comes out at 125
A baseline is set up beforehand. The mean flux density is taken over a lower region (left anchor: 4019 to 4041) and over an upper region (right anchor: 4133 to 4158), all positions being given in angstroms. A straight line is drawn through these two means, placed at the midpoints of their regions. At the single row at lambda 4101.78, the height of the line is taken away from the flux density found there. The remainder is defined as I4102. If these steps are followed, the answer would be -6.3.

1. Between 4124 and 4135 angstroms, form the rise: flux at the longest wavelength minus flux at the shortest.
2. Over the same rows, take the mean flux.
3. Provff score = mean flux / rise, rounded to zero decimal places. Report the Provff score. -123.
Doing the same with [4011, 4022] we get 39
